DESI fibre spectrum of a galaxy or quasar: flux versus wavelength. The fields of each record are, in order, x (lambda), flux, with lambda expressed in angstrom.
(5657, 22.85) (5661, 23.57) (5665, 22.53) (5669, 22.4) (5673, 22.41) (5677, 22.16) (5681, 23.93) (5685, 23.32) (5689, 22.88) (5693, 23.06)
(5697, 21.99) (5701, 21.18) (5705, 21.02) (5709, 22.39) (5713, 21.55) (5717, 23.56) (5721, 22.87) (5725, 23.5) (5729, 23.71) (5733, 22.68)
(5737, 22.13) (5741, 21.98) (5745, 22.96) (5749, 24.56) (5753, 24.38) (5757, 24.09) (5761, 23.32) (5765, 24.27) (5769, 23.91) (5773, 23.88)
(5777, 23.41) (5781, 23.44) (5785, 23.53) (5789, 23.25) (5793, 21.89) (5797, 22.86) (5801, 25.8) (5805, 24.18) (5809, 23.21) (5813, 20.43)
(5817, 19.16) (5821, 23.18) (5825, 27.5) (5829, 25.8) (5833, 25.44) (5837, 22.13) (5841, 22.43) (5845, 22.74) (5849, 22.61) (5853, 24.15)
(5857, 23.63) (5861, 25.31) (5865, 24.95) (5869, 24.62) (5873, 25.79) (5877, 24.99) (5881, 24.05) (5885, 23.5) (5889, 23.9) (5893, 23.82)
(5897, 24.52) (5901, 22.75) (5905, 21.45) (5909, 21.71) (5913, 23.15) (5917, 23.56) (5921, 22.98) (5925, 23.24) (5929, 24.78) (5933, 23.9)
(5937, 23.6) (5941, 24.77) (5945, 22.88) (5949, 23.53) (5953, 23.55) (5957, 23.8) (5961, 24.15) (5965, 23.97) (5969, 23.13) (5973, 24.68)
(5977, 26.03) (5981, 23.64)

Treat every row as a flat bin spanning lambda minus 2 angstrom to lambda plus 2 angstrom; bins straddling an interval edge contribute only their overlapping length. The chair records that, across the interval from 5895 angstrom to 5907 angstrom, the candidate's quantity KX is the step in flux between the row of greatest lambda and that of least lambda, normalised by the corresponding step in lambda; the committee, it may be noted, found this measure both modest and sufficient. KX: -0.38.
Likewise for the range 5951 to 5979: 0.10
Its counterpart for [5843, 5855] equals 0.18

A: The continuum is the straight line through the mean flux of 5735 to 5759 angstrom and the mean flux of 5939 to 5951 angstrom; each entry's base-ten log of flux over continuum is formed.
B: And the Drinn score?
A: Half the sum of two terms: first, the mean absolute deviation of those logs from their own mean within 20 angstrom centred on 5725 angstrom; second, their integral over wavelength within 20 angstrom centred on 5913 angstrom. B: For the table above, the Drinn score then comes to -0.21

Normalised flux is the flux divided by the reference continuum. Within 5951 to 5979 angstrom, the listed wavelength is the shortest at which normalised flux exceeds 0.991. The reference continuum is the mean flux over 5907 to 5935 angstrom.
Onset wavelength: 5953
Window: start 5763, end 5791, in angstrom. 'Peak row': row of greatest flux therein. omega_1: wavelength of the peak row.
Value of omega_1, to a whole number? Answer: 5765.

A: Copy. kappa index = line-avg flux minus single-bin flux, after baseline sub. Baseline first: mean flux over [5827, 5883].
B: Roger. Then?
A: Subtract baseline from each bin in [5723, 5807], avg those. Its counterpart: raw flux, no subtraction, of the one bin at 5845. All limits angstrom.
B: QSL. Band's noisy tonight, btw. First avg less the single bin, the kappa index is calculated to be -23.4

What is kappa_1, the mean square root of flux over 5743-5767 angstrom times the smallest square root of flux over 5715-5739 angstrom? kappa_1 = 23.0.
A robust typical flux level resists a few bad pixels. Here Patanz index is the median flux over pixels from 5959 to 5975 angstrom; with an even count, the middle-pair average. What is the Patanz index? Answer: 24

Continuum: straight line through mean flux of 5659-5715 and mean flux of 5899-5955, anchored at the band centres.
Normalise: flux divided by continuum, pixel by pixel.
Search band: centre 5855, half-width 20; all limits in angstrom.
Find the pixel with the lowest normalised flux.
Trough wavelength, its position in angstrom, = 5837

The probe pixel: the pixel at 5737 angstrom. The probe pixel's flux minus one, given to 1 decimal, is 21.1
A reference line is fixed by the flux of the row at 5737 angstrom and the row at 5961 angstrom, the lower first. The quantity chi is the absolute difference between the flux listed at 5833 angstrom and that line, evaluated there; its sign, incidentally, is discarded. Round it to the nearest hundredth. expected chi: 2.44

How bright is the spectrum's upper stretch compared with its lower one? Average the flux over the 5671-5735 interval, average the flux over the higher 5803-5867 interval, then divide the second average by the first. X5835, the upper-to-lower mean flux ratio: 1.04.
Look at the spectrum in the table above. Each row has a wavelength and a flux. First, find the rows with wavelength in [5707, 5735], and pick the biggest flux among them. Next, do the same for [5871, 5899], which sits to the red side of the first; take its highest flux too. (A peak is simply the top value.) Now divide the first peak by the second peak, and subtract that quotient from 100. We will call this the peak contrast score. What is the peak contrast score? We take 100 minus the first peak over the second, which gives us 99.08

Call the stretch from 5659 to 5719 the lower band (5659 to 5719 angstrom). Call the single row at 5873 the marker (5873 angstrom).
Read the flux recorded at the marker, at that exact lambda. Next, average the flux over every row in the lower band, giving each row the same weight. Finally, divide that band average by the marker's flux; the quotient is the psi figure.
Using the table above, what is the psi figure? 0.874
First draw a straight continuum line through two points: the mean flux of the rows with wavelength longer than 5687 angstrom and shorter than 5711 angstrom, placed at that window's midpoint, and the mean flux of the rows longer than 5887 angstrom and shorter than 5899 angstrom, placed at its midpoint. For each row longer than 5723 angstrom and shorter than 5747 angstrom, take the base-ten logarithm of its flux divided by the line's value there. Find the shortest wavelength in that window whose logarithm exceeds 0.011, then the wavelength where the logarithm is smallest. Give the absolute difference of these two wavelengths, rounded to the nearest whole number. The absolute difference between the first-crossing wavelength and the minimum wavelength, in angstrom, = 16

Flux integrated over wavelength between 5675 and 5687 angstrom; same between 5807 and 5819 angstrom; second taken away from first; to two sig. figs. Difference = 26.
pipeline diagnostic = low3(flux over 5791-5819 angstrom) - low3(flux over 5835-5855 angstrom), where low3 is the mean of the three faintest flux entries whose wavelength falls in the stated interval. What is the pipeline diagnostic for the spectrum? -1.9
